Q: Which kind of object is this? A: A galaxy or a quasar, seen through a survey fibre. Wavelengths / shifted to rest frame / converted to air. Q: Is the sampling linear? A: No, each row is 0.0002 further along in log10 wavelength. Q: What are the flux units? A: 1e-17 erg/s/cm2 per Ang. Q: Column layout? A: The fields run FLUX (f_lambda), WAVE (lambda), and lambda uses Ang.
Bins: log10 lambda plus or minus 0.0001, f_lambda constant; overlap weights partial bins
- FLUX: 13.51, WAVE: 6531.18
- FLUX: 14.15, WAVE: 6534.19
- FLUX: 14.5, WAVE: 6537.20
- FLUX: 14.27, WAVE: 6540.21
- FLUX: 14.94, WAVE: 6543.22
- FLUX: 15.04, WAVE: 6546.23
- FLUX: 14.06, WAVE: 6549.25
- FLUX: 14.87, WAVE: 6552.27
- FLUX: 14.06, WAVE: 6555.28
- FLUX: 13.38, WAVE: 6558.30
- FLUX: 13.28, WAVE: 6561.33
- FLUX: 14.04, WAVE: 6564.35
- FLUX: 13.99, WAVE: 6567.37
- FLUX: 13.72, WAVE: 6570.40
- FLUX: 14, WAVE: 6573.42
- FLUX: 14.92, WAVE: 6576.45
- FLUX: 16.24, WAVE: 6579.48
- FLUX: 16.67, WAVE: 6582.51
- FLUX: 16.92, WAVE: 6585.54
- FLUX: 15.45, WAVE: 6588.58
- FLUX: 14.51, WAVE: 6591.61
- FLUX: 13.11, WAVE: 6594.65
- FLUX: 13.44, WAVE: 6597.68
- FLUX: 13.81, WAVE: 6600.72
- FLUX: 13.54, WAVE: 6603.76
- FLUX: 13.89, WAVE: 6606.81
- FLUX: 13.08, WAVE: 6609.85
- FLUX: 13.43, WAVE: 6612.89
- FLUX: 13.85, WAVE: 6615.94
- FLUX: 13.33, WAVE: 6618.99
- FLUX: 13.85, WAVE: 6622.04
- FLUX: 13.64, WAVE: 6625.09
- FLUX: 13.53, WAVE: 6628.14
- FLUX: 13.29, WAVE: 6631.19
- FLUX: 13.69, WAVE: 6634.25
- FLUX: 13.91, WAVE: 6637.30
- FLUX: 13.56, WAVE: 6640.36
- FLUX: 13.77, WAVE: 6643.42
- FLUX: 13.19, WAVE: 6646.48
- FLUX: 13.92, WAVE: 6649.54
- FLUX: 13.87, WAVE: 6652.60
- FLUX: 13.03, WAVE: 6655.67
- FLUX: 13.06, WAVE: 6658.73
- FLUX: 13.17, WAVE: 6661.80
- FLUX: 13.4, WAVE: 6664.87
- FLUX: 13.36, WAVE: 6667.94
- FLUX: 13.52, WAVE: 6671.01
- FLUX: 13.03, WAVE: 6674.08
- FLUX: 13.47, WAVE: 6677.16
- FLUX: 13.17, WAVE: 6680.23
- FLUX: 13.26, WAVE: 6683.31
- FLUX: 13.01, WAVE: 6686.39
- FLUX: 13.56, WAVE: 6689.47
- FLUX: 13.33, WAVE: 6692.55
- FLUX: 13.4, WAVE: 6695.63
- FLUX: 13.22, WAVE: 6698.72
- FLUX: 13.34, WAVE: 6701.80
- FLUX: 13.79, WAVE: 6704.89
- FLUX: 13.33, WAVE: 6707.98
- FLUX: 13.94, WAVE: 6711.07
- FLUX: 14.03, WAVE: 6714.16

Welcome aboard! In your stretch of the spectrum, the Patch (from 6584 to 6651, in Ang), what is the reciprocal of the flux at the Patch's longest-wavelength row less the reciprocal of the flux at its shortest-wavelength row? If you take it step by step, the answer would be 0.0127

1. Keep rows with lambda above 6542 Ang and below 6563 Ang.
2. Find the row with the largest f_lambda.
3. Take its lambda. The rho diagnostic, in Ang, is 6546.23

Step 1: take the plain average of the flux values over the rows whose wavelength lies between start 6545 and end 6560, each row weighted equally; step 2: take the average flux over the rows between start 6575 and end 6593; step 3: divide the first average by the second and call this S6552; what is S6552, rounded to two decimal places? 0.90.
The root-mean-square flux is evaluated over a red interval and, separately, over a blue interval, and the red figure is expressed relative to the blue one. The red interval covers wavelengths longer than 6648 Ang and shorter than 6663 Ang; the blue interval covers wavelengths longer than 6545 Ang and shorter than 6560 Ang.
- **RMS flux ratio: 0.939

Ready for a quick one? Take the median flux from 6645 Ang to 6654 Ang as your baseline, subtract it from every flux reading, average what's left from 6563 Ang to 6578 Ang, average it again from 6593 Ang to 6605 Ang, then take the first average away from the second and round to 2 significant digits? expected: -0.66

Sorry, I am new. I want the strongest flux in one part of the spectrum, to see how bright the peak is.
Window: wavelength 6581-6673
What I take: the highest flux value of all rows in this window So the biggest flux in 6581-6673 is 16.92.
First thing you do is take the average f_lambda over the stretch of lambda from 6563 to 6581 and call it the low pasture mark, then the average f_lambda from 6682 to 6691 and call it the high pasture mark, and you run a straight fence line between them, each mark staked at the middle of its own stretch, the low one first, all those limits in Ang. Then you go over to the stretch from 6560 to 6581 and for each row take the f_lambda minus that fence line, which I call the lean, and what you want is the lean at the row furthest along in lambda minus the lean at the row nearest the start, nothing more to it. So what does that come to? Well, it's 3.2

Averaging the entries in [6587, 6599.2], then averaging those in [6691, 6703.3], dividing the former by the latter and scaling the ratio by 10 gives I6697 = 10.6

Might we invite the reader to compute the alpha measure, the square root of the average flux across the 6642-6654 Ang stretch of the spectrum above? 3.700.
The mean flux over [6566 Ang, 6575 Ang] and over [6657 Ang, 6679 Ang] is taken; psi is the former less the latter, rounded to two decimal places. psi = 0.62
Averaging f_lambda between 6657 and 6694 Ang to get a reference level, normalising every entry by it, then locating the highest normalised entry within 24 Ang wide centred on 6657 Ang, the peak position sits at 6649.54 Ang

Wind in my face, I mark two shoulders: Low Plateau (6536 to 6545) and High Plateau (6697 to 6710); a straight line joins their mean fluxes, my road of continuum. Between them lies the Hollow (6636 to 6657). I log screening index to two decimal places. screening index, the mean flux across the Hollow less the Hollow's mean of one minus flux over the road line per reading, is 13.59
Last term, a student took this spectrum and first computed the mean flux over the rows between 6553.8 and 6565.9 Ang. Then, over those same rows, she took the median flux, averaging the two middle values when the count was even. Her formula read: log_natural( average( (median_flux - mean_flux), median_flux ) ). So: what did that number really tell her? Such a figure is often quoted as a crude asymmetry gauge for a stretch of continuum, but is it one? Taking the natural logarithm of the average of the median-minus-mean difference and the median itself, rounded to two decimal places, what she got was 1.93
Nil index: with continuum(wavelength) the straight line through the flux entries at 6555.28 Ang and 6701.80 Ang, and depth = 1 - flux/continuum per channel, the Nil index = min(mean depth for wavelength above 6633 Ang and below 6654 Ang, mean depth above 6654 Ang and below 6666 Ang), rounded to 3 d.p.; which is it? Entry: -0.005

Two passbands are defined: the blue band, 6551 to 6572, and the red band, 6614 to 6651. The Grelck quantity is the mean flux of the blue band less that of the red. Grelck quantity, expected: 0.3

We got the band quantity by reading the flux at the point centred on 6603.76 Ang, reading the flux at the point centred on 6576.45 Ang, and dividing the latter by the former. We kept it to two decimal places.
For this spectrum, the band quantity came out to 1.10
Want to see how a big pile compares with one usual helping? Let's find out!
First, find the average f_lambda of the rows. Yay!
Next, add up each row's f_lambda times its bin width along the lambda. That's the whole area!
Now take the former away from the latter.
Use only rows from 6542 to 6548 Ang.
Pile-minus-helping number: 75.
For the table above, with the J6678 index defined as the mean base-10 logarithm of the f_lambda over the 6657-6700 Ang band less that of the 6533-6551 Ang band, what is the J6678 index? -0.038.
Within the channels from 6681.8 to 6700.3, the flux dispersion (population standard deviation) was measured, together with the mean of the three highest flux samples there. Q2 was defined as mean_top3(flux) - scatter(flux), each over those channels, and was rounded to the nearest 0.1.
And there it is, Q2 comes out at 13.3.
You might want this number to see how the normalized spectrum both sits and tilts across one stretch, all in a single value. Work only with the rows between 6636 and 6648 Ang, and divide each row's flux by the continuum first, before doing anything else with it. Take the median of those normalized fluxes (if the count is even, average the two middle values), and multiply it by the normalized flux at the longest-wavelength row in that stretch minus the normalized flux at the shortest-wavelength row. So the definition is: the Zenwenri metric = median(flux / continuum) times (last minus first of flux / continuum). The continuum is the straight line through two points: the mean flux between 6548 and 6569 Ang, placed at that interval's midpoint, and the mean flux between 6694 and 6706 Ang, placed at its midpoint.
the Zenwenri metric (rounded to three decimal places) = -0.050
